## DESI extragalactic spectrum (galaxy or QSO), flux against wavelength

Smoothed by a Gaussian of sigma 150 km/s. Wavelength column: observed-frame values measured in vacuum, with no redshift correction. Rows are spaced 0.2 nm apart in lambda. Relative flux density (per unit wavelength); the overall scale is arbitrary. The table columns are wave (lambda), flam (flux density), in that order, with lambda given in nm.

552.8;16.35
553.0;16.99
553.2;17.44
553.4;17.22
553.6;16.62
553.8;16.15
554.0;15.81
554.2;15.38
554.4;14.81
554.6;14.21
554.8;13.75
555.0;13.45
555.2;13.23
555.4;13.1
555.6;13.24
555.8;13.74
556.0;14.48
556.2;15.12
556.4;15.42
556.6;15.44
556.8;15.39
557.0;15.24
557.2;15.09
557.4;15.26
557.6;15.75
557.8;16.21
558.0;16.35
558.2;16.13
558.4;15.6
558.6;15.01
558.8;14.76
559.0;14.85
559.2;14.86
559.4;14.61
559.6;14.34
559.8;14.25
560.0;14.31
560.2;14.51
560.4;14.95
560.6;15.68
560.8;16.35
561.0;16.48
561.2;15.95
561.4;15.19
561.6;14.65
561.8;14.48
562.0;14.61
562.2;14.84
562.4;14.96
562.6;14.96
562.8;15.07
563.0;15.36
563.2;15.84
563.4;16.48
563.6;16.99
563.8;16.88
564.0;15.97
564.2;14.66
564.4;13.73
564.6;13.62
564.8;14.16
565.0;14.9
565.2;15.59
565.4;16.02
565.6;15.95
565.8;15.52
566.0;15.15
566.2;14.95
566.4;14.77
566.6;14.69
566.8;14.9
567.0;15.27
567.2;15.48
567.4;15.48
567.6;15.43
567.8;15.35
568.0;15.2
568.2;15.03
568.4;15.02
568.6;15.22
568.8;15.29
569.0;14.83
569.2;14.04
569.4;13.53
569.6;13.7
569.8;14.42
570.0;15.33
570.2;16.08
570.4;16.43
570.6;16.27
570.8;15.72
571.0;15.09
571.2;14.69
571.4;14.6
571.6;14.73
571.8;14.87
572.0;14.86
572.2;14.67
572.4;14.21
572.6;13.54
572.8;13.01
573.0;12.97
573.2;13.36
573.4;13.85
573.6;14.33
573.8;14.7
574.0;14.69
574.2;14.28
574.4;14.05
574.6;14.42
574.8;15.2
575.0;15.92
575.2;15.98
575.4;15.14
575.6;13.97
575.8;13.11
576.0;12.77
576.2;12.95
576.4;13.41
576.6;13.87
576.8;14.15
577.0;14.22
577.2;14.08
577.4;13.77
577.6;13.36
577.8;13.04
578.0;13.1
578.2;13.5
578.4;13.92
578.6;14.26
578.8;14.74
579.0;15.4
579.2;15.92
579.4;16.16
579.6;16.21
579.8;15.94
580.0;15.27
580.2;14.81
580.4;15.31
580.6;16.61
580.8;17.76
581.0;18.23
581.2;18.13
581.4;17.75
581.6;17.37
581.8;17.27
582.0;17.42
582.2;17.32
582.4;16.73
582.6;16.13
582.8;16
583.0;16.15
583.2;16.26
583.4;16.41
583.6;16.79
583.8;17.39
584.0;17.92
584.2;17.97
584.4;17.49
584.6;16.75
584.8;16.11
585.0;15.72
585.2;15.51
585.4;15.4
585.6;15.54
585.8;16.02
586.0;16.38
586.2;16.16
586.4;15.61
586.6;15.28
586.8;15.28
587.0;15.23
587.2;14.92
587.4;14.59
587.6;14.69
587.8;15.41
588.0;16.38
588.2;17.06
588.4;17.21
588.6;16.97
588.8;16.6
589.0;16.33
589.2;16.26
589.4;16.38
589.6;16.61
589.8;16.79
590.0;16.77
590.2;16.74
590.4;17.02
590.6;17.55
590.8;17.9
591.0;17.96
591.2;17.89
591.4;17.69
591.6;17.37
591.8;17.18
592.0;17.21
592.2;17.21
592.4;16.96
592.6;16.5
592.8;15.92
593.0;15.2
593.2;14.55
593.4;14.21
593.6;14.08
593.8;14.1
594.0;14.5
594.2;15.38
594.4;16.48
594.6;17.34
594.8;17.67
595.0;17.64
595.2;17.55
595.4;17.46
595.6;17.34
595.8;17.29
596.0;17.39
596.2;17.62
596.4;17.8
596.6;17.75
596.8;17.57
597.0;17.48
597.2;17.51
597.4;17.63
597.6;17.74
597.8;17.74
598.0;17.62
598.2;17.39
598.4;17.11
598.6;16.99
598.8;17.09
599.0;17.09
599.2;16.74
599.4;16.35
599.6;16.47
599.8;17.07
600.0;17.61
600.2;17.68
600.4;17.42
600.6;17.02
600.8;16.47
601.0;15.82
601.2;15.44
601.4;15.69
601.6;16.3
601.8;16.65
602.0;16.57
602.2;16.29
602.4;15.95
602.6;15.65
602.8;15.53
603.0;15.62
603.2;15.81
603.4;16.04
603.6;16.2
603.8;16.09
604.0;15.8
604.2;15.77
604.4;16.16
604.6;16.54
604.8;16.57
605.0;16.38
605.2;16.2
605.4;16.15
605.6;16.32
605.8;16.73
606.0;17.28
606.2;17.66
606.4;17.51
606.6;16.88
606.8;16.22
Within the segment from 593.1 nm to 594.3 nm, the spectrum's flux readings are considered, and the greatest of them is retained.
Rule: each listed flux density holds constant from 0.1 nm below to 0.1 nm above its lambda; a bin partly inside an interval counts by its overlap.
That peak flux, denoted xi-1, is 15.38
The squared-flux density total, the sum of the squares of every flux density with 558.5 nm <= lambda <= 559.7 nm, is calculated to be 1304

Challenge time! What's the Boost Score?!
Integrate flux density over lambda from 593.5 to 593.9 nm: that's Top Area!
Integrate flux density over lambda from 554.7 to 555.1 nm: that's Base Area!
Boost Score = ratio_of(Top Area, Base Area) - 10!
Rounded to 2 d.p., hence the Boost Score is -8.96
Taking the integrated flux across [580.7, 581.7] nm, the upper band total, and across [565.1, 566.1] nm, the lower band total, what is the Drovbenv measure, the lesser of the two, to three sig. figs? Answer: 15.6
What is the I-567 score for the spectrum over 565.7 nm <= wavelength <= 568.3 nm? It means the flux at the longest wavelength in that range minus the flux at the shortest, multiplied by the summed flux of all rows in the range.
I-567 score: -97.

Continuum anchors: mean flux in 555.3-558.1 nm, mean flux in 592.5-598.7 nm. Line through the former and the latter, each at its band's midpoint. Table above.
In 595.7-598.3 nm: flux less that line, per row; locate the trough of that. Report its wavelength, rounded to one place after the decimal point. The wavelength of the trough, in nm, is 598.2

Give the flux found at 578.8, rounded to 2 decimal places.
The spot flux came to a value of 14.74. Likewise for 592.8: 15.92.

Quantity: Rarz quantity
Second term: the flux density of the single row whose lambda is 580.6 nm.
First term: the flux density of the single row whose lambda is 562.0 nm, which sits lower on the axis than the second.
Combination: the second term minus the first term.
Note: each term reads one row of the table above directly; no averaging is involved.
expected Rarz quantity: 2.0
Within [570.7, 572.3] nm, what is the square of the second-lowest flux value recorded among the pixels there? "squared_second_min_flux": 215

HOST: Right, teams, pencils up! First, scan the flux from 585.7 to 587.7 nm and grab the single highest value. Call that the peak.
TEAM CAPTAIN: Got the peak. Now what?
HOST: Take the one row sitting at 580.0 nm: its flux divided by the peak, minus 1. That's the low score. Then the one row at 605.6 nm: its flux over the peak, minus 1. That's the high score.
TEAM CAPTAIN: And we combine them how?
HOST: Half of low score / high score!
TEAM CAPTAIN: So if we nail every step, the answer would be 9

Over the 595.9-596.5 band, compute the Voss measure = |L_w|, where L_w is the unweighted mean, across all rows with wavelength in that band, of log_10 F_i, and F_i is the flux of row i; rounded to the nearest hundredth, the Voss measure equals 1.25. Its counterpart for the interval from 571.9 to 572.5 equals 1.16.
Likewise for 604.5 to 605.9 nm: 1.22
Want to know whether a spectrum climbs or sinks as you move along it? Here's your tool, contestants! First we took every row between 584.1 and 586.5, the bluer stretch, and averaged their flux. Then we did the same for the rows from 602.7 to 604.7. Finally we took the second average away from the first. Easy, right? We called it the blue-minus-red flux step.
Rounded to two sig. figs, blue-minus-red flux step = 0.27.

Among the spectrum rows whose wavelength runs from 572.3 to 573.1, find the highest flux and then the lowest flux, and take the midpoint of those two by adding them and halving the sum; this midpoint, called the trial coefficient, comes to 13.6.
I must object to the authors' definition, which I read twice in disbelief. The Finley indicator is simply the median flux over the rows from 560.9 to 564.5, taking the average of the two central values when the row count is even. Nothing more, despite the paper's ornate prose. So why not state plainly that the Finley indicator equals 15.1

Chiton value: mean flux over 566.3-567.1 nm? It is 14.9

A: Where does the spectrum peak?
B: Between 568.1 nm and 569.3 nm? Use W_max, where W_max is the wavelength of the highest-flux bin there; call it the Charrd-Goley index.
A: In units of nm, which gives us 568.8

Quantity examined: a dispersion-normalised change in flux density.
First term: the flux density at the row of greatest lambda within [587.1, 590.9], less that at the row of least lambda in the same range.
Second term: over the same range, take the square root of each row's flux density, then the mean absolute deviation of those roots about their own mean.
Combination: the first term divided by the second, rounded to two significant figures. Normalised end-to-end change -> 35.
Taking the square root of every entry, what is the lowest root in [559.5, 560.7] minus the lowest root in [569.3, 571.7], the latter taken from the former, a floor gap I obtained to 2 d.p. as 0.10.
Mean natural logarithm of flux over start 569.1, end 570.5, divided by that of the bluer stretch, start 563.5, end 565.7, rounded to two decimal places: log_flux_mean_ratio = 0.99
